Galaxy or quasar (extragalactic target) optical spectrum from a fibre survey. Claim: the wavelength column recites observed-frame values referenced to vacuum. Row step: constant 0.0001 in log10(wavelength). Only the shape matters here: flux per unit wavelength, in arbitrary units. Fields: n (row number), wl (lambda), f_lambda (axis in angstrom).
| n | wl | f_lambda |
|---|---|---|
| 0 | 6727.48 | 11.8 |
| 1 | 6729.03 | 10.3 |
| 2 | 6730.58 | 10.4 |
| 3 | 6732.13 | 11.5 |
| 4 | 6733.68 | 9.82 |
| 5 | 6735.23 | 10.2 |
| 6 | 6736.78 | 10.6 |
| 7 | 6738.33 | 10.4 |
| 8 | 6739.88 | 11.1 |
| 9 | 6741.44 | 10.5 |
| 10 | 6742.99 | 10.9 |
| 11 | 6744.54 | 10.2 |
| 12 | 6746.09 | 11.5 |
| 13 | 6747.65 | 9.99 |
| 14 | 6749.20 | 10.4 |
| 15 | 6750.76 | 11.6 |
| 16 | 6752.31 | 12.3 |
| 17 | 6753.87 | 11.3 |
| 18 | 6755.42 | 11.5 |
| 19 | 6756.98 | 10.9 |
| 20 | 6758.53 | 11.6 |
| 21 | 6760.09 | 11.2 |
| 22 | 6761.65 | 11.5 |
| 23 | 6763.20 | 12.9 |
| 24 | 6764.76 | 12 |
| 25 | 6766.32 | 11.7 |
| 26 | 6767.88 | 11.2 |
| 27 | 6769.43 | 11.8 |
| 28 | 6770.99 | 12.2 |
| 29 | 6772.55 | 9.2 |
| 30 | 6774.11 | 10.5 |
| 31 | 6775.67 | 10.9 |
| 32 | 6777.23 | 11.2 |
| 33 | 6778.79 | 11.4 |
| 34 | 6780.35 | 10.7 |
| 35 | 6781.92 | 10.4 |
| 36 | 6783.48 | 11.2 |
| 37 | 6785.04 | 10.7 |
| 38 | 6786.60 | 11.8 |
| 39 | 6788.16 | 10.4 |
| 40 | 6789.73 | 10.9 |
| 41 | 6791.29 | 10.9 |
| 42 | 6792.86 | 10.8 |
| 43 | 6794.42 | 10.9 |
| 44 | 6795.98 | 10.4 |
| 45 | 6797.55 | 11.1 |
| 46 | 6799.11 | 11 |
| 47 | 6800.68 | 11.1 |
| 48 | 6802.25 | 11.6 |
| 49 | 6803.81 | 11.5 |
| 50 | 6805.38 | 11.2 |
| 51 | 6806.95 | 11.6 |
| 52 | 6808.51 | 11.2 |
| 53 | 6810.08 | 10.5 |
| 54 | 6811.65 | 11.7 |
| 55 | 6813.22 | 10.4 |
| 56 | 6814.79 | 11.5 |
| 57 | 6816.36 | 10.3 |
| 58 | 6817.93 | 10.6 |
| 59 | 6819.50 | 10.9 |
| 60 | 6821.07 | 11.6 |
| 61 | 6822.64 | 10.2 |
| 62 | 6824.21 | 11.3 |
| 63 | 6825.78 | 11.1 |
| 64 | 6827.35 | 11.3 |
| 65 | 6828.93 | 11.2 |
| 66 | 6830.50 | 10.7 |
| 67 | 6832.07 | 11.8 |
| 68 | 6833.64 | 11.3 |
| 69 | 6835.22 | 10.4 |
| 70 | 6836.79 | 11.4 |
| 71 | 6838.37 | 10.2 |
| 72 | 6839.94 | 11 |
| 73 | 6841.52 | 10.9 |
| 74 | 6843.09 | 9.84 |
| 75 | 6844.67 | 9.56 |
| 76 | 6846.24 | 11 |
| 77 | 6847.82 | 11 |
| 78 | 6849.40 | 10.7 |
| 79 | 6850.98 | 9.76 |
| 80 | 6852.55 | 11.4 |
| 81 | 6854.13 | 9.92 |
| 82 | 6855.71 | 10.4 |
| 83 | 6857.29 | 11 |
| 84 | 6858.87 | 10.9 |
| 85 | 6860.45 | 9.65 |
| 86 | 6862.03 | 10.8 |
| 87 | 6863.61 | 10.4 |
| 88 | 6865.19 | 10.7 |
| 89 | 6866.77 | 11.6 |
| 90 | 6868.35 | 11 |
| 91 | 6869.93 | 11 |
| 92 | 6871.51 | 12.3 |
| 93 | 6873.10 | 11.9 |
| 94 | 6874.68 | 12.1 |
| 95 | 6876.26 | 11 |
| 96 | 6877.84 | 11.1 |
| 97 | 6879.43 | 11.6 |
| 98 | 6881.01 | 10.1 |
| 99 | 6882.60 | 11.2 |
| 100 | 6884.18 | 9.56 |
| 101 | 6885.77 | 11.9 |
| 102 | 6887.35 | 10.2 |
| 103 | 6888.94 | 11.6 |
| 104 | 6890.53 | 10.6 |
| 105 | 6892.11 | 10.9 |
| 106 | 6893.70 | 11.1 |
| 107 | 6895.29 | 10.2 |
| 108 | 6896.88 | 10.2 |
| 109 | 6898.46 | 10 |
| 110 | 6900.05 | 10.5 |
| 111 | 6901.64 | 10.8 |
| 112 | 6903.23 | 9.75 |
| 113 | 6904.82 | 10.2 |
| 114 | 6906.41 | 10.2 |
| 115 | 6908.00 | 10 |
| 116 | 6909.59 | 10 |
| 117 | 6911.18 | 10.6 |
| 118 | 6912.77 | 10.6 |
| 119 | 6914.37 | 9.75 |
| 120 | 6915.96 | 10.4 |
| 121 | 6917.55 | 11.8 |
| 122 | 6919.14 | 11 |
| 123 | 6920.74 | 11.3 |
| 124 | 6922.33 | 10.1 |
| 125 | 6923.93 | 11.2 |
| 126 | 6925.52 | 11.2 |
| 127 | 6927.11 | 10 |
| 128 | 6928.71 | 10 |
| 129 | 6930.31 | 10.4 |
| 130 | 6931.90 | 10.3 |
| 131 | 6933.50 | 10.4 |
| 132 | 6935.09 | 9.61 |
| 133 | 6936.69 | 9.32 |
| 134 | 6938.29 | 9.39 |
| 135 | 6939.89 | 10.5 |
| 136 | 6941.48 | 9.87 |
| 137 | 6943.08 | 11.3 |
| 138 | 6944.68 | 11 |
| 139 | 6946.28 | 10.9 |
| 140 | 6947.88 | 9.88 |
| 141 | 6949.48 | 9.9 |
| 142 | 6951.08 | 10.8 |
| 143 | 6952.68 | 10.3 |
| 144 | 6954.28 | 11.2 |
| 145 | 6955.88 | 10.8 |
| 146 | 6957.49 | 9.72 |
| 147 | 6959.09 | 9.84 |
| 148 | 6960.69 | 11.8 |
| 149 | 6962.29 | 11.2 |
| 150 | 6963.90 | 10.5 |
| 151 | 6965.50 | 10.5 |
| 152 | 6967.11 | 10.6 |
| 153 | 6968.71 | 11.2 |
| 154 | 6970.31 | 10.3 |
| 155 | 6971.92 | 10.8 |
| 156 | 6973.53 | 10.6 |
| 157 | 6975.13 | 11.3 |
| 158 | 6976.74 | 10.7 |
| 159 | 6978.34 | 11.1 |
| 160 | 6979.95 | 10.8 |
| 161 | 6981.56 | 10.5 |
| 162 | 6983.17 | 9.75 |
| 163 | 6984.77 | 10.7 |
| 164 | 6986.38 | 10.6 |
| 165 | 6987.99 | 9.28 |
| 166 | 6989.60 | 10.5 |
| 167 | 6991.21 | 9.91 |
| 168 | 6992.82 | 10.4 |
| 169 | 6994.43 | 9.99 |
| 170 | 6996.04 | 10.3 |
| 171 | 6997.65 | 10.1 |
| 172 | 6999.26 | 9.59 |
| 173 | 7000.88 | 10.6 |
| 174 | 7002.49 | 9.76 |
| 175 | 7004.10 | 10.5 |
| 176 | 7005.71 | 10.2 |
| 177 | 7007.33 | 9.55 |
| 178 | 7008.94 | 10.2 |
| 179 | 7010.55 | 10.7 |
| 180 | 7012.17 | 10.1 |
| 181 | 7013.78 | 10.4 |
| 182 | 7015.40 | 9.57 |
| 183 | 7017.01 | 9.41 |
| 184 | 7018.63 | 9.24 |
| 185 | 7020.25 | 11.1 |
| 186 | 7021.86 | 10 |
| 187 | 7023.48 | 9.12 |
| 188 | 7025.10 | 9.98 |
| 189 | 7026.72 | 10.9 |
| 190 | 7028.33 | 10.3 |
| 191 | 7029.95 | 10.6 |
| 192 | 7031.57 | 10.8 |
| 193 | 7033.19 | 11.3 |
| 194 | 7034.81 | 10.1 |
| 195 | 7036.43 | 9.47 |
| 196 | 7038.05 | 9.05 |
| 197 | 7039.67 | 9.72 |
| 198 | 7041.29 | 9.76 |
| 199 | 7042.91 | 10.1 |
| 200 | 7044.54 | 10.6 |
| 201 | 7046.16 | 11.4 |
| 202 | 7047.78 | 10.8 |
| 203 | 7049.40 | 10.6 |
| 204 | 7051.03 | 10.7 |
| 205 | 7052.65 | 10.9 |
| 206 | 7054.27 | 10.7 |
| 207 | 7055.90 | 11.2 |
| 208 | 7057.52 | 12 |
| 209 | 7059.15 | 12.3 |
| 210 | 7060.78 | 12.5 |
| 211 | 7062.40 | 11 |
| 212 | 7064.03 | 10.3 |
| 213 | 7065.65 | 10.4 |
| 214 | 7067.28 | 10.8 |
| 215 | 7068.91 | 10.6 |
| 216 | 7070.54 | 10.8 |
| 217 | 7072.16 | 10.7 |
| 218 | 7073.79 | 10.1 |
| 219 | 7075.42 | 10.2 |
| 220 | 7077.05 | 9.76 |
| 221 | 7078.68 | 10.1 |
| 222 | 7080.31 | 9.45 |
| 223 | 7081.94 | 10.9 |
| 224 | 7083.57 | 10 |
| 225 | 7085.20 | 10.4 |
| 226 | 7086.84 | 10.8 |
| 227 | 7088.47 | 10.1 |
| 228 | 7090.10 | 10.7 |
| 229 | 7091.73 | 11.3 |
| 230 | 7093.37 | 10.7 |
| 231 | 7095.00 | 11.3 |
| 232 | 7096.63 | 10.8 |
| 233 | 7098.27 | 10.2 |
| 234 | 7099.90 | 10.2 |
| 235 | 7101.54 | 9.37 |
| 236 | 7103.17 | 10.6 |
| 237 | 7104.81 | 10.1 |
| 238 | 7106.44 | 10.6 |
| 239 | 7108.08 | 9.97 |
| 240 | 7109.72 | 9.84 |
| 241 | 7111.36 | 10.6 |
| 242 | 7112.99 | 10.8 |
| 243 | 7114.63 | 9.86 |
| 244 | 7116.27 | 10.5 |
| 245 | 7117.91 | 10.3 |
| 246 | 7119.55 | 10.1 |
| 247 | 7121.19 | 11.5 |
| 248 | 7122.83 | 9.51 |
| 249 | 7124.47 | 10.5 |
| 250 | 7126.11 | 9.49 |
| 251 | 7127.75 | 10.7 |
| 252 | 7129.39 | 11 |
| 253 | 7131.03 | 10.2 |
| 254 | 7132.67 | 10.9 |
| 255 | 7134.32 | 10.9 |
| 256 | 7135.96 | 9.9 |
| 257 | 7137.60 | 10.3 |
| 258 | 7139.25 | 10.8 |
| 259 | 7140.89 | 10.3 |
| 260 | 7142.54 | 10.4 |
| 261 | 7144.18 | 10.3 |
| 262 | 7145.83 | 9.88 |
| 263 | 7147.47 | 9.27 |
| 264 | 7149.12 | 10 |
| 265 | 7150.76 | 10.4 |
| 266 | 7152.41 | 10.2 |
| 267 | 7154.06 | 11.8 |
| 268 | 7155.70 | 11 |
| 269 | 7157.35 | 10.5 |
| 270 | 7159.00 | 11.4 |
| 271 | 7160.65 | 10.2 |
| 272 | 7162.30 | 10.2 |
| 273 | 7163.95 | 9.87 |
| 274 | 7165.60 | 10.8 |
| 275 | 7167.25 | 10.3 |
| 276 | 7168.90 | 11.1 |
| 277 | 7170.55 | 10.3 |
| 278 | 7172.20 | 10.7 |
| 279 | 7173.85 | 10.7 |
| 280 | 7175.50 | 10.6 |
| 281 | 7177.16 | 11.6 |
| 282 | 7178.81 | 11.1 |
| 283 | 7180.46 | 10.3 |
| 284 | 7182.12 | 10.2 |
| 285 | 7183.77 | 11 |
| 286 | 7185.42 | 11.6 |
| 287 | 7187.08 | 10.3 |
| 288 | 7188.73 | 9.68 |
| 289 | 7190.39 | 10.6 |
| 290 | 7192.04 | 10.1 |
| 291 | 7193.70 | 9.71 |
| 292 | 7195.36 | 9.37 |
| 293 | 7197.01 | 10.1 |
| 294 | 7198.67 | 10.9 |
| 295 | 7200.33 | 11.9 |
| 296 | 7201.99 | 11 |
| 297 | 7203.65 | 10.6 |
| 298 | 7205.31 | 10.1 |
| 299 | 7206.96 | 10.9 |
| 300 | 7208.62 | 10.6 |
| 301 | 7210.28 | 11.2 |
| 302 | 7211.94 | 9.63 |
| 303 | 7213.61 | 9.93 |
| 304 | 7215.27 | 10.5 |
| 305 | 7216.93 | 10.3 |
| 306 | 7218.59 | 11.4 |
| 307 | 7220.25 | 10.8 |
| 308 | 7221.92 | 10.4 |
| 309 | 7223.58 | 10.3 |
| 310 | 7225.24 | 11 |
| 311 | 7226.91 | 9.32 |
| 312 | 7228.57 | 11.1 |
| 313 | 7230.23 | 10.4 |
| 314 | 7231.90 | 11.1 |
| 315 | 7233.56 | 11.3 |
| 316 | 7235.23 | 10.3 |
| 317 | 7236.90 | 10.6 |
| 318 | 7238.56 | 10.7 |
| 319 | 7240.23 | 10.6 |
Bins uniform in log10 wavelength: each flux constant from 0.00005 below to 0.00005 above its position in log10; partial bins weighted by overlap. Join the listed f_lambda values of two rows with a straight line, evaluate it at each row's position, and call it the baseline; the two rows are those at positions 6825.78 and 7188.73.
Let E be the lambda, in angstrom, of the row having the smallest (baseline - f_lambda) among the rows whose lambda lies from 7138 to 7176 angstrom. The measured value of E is 7154.06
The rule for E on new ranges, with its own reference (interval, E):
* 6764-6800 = 6770.99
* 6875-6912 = 6885.77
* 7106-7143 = 7121.19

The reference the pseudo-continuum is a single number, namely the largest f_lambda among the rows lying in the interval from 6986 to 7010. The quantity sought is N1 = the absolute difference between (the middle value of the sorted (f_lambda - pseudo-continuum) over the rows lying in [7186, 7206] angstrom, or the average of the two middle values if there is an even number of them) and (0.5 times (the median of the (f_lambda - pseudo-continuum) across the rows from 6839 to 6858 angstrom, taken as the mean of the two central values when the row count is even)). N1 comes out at 0.50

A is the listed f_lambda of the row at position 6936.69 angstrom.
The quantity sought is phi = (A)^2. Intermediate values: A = 9.32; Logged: 87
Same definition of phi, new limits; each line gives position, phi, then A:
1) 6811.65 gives 137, 11.7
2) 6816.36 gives 106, 10.3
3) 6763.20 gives 166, 12.9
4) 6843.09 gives 97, 9.84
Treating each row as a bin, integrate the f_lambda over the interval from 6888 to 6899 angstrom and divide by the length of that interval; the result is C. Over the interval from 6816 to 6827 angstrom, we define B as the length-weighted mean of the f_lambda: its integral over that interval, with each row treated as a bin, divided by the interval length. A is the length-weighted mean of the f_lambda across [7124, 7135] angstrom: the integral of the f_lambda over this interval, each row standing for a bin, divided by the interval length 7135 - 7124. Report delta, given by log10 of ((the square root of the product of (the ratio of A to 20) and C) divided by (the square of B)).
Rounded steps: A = 10.5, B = 10.9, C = 10.7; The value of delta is -1.70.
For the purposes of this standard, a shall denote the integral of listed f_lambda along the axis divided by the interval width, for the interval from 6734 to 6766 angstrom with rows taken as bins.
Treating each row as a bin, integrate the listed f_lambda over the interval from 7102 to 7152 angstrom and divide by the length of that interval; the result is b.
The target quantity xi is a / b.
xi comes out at 1.08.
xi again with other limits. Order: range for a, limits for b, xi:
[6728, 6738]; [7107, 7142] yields 1.01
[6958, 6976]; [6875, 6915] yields 1.02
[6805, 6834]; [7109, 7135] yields 1.06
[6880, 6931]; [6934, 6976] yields 1.00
